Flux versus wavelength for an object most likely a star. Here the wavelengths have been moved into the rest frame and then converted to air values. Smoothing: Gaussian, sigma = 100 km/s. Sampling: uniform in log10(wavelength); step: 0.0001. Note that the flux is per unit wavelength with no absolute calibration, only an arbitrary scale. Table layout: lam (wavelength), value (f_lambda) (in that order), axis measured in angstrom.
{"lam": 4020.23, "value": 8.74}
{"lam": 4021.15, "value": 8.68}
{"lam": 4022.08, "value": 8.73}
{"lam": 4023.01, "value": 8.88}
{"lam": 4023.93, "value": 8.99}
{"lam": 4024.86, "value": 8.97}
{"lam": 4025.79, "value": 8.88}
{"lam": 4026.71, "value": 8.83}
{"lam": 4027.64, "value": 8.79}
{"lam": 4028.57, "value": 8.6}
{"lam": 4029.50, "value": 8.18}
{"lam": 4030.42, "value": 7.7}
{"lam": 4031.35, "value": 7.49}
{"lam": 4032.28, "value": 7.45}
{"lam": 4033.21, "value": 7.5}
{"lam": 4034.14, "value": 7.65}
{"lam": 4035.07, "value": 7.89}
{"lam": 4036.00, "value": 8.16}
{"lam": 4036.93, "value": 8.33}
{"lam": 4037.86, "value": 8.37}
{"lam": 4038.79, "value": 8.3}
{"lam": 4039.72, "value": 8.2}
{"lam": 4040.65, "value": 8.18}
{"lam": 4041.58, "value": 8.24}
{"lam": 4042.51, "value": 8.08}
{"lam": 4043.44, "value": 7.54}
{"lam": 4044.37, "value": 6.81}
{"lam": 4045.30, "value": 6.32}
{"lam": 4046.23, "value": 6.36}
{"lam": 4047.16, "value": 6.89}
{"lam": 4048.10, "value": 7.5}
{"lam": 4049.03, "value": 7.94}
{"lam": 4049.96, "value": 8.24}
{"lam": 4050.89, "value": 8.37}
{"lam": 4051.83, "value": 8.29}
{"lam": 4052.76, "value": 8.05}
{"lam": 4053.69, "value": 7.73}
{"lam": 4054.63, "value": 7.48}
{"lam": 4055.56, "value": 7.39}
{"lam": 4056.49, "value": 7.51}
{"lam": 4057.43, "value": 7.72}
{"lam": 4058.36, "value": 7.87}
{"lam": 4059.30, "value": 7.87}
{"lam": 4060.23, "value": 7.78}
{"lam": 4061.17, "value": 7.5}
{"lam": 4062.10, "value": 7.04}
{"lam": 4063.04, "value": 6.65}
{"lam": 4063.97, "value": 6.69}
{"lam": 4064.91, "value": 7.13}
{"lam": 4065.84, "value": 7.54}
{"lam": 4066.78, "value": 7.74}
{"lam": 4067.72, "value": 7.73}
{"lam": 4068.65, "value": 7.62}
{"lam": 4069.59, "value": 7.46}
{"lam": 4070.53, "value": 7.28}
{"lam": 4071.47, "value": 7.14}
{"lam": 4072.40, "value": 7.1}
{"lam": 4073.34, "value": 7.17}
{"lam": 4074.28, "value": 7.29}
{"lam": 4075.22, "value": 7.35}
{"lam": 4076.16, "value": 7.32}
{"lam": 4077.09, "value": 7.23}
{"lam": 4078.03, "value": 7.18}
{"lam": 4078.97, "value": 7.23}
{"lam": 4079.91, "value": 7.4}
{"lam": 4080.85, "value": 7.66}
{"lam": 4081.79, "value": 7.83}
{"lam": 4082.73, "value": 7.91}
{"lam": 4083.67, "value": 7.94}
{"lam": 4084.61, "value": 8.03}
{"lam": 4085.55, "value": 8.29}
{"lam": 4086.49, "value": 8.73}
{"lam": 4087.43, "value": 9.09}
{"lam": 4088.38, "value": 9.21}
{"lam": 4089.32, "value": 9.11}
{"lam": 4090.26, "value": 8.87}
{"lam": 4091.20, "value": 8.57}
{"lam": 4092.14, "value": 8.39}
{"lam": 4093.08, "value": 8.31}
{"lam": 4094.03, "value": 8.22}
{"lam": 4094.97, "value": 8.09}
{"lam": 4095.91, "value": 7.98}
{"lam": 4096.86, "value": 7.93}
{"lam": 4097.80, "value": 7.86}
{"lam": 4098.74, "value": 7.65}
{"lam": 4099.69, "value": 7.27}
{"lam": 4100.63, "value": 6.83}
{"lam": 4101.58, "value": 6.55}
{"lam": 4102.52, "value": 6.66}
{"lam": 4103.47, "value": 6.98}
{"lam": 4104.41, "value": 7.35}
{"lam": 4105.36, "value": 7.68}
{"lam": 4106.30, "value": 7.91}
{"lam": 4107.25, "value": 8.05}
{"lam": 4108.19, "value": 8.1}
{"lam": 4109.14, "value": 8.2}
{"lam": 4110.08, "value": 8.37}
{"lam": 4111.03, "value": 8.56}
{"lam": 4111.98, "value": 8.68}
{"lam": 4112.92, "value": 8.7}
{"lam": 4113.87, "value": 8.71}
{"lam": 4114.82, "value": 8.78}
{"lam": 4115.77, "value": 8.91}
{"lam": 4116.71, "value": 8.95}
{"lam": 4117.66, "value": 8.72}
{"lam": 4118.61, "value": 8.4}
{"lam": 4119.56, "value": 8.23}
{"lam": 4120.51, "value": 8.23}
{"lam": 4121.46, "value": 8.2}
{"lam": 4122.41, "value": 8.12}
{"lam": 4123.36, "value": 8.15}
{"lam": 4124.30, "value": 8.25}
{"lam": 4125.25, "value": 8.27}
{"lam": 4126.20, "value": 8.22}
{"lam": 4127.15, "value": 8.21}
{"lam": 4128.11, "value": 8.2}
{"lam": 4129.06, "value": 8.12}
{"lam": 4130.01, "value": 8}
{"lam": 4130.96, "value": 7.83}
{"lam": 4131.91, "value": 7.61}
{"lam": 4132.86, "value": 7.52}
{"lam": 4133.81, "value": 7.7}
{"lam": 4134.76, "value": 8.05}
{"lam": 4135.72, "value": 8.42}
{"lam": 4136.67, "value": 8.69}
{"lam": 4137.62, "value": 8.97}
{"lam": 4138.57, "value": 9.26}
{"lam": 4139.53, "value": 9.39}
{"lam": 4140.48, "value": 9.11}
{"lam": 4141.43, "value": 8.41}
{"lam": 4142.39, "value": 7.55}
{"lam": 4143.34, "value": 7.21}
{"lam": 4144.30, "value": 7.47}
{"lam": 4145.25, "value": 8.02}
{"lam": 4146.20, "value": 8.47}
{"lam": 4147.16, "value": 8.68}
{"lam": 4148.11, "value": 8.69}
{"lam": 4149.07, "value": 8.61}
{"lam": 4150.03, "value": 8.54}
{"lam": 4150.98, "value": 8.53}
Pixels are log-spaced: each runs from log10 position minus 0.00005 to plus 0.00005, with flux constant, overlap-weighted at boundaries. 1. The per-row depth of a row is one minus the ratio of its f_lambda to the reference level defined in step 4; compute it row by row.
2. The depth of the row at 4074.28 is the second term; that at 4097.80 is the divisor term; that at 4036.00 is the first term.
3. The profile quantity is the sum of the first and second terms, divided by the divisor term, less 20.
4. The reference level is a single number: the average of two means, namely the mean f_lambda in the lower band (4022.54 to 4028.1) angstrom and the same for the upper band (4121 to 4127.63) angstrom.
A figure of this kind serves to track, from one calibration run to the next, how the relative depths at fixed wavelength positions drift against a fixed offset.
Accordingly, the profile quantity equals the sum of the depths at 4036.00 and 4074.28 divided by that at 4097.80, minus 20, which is -17.6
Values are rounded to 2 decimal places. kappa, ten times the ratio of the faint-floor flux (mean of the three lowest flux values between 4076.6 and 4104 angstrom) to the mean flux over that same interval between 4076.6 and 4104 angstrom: 8.46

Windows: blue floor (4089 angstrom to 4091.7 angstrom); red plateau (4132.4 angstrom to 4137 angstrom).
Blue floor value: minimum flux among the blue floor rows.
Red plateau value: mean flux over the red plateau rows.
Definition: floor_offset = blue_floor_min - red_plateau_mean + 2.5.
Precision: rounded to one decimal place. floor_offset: 3.0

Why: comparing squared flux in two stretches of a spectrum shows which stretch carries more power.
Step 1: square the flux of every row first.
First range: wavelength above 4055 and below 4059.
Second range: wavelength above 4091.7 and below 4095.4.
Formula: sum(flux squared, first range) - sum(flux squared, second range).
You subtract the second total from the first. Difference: -40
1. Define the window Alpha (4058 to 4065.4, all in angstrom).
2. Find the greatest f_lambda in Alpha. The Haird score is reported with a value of 7.87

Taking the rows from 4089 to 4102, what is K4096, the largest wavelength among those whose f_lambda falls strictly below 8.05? 4101.58 angstrom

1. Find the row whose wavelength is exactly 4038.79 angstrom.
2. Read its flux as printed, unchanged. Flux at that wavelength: 8.3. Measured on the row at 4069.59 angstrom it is 7.46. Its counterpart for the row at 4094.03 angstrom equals 8.22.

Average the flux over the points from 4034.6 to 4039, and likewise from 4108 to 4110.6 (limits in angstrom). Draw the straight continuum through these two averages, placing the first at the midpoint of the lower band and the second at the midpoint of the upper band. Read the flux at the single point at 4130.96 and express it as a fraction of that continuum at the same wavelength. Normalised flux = 0.95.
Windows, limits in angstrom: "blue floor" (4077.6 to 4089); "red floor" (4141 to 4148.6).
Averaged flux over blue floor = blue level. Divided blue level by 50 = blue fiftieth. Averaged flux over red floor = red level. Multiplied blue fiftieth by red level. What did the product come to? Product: 1.30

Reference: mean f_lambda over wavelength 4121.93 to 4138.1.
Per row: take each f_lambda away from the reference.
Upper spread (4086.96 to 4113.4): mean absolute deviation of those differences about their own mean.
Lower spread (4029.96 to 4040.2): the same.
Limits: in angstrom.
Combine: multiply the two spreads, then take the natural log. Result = -1.7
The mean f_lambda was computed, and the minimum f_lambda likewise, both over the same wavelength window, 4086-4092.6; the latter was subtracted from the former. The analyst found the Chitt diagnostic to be 0.46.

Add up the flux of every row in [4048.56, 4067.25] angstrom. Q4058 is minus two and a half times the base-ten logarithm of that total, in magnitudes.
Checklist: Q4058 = -5.458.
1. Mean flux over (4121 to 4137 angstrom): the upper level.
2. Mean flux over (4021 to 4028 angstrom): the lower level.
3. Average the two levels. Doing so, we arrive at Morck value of 8.5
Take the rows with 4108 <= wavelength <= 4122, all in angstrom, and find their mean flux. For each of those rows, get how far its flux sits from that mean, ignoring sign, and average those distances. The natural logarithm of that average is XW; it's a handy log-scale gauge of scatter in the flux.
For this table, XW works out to -1.4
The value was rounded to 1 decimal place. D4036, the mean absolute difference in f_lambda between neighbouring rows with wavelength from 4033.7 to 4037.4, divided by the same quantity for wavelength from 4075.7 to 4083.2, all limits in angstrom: 1.8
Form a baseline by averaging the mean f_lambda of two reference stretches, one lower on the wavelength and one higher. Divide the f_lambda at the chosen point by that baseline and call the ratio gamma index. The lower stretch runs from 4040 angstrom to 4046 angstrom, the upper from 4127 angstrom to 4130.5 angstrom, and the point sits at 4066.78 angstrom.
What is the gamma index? 0.99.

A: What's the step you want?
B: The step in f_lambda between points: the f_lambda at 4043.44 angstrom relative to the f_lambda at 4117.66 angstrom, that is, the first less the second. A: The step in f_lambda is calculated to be -1.2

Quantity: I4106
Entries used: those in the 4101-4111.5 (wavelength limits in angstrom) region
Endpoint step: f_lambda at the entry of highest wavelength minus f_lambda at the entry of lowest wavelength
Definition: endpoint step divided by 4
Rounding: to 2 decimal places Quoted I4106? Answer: 0.50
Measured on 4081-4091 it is 0.26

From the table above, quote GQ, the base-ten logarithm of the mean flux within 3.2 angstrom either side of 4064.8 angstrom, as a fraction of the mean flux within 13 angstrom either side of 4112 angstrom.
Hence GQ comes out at -0.05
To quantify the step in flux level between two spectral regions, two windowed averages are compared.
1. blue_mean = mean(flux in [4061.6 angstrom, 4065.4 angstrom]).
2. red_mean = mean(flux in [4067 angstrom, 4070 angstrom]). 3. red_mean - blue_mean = 0.7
